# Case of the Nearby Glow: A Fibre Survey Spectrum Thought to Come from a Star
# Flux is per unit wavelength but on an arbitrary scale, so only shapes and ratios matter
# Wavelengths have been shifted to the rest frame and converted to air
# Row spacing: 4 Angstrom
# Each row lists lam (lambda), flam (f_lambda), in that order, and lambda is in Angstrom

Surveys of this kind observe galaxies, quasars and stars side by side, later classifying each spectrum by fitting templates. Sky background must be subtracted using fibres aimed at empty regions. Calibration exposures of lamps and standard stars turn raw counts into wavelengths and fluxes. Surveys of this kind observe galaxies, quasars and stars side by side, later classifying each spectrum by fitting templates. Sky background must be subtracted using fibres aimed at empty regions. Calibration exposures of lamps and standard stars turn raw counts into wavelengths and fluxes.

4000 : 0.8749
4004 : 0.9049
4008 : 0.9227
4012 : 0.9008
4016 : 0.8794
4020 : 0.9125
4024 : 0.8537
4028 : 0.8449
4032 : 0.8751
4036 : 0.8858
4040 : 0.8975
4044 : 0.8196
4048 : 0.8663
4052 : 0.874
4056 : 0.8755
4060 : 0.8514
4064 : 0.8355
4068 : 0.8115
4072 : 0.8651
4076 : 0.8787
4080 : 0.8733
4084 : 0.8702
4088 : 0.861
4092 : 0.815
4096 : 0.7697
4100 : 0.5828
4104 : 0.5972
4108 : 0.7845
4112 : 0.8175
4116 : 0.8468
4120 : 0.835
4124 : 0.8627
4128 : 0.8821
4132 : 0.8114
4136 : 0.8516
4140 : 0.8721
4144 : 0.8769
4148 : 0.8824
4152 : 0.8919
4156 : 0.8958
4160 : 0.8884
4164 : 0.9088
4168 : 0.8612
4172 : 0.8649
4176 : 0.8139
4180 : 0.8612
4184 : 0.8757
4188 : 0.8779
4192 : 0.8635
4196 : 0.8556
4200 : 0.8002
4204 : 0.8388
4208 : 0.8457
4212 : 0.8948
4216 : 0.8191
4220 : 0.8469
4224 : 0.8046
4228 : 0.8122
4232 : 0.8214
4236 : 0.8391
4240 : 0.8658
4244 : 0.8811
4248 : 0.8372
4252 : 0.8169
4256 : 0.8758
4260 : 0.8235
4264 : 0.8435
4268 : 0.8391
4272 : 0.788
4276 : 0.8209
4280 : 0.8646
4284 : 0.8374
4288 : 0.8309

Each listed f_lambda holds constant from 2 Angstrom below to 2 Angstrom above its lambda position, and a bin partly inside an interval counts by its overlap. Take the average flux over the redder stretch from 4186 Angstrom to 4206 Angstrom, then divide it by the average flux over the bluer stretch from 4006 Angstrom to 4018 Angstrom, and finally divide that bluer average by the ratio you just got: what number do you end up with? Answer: 0.96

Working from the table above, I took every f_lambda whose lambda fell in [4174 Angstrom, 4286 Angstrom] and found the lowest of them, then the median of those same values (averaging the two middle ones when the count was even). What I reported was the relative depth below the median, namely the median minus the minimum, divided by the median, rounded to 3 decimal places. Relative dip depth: 0.061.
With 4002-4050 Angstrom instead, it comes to 0.071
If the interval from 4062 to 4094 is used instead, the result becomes 0.060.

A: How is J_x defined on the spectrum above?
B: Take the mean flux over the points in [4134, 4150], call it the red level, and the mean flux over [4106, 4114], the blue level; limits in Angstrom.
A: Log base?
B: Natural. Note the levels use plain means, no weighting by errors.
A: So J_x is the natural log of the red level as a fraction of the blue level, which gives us 0.083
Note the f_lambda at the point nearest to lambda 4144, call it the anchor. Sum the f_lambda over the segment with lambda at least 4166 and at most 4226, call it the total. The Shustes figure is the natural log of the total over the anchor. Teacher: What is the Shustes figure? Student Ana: 2.67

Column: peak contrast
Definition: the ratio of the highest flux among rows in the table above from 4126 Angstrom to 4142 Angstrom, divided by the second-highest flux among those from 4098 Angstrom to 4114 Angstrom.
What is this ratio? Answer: 1.12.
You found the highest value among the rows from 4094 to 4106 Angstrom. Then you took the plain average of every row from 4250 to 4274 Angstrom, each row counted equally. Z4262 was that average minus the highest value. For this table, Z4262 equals 0.061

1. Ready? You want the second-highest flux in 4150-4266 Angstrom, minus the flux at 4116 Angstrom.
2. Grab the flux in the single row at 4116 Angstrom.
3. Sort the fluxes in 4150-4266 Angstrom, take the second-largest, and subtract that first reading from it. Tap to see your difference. 0.049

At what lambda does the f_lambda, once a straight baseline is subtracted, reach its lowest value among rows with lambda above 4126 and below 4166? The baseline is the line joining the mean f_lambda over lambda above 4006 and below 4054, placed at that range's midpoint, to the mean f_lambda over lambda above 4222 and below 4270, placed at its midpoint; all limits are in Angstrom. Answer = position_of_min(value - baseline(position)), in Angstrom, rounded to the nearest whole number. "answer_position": 4132 Angstrom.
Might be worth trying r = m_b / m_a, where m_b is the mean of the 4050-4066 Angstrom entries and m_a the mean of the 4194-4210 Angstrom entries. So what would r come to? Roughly 1.03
